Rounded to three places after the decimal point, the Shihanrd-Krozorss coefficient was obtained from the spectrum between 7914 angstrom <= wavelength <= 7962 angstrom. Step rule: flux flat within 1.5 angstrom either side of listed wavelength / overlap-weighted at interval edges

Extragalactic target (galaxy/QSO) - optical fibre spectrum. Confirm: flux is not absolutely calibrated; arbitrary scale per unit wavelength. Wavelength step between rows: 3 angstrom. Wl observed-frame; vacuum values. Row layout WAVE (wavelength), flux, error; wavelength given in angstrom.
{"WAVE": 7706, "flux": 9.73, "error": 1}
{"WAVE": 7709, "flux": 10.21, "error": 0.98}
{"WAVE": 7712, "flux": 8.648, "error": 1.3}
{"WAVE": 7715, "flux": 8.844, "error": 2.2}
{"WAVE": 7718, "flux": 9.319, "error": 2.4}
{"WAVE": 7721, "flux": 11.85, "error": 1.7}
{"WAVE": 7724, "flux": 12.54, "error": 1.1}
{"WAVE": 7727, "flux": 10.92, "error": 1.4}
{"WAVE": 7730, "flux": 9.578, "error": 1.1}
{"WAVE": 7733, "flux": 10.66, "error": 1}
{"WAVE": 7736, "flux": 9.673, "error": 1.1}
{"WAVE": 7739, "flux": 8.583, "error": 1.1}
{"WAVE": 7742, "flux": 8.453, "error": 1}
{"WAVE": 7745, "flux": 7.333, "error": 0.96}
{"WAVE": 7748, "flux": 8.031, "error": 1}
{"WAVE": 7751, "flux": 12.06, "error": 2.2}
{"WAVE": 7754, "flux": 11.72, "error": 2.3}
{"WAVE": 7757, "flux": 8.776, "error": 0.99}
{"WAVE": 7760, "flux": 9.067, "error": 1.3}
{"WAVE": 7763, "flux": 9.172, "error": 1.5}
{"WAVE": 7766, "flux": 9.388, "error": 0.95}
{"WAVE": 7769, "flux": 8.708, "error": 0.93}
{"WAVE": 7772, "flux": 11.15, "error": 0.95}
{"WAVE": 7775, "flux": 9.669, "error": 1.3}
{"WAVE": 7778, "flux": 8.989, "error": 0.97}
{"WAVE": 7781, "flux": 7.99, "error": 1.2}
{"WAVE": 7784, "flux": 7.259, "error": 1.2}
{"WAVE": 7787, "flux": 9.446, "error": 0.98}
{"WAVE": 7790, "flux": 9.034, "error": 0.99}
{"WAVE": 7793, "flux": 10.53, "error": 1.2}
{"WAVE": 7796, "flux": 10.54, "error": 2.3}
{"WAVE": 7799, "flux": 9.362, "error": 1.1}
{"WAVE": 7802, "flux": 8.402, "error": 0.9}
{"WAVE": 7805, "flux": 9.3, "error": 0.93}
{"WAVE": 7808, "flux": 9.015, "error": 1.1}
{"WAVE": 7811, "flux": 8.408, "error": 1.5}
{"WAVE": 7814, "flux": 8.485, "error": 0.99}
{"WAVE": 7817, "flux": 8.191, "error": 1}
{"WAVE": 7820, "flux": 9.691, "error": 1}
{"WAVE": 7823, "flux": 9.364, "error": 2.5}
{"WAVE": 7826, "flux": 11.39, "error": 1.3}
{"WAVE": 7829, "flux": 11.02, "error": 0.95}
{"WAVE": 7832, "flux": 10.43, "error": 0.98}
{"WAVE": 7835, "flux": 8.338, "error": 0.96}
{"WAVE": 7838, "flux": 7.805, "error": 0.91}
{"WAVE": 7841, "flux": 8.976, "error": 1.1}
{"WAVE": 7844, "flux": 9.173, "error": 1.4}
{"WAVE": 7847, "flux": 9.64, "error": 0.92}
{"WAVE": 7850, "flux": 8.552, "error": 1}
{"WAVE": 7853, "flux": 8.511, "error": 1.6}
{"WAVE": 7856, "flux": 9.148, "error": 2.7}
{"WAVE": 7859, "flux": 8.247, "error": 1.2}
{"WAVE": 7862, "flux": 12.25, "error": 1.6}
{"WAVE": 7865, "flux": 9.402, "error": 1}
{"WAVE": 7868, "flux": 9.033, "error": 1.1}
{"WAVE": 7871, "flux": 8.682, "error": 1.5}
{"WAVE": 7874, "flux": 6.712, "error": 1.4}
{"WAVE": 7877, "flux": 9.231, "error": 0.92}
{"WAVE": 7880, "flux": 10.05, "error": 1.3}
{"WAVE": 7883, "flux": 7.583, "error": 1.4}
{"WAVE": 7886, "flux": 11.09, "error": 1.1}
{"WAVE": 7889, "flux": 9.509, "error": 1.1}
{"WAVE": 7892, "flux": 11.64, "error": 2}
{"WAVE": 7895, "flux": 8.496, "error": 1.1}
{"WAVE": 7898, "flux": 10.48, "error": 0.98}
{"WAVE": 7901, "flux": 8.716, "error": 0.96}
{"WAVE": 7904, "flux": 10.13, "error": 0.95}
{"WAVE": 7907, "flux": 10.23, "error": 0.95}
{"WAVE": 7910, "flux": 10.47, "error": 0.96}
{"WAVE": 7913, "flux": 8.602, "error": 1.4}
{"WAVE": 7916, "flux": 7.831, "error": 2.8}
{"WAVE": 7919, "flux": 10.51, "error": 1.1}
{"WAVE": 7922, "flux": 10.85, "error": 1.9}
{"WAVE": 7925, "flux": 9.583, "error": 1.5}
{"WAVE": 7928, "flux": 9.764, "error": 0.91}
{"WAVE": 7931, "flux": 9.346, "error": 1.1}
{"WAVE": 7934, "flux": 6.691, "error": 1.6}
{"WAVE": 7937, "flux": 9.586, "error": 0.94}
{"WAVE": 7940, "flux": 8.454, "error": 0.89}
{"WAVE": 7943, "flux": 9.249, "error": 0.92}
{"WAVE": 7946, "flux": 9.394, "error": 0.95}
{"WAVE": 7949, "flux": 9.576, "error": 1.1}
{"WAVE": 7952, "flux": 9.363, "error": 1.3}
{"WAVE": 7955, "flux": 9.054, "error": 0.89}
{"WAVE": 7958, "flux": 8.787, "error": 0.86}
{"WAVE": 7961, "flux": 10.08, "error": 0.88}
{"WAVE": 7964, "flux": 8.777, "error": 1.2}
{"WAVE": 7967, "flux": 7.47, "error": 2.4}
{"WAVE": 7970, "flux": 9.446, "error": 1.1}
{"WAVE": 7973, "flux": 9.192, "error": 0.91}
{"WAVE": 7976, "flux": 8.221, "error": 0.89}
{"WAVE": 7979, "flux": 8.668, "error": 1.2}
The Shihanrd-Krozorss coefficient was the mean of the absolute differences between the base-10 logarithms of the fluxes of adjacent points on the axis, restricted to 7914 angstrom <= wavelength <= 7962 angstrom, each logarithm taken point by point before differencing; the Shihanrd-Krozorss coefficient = 0.049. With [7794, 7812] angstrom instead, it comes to 0.037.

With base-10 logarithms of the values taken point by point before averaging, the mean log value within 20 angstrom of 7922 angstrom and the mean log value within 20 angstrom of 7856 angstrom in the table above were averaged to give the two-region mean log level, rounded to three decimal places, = 0.958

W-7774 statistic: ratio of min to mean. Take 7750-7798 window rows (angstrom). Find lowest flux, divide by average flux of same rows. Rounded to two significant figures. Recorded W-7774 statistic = 0.76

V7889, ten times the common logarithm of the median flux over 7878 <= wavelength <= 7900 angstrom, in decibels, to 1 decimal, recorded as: 10.0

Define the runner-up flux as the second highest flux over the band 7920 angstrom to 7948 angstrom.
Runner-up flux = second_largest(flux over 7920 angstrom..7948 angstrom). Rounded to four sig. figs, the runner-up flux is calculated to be 9.764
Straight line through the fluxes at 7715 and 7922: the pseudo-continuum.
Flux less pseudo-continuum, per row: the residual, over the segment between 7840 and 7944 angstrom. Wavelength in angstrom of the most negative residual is 7934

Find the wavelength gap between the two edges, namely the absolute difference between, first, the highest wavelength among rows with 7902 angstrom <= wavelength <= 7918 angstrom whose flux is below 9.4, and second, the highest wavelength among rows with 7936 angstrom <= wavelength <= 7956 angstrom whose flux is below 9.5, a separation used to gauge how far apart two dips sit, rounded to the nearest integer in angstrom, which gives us 39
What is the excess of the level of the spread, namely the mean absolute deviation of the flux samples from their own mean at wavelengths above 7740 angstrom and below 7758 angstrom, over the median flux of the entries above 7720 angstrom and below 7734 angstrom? -9.3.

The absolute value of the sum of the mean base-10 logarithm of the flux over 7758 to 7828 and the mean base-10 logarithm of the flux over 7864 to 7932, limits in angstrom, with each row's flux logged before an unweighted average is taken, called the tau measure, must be 1.94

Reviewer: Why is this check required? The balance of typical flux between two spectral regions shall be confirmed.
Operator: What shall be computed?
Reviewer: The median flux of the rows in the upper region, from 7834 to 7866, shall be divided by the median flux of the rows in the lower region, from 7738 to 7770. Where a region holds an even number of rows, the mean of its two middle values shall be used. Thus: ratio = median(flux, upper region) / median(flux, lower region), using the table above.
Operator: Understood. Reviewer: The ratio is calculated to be 1.02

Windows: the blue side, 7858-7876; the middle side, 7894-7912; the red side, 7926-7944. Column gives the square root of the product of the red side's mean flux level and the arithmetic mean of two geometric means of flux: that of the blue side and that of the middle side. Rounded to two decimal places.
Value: 9.08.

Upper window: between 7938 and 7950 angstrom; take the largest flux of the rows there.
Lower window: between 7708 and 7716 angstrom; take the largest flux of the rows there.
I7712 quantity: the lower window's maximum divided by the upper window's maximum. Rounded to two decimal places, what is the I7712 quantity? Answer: 1.07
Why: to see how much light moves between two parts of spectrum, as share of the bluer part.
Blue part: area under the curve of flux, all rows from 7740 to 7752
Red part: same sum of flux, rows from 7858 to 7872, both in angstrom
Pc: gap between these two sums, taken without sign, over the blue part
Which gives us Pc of 0.33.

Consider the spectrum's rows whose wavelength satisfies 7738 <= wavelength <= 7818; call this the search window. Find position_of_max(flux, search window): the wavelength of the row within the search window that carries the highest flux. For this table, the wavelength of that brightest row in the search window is 7751 angstrom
